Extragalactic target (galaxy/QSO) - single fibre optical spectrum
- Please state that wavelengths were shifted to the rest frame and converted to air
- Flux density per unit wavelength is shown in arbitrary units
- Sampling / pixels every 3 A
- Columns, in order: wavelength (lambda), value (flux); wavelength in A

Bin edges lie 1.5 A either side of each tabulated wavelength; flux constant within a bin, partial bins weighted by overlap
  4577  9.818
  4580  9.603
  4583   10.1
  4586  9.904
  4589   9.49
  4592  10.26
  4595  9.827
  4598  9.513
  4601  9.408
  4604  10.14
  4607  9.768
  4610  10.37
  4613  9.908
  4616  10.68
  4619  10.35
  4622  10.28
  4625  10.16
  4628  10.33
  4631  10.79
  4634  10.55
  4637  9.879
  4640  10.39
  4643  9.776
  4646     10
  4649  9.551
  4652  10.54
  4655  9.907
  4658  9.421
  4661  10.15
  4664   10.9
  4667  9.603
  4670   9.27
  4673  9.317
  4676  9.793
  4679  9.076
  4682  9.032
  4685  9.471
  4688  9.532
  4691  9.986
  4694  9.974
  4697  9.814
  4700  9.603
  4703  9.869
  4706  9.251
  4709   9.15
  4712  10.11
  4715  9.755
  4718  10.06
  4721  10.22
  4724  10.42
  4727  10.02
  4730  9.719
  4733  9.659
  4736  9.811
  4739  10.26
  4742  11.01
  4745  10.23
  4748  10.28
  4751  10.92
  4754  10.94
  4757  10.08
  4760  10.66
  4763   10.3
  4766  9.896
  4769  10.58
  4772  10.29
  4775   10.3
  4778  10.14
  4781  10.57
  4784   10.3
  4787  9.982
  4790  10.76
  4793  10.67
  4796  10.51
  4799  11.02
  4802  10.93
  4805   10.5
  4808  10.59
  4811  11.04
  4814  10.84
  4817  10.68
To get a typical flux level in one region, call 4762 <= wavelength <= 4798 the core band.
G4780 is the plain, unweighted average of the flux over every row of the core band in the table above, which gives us 10.4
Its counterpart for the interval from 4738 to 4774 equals 10.5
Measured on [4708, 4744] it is 10.0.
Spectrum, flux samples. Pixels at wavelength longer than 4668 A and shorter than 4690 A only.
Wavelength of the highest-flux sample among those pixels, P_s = 4676 A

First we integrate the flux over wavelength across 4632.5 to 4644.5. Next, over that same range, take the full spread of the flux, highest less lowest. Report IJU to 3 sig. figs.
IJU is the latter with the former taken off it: -121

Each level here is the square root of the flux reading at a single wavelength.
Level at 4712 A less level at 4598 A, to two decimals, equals 0.10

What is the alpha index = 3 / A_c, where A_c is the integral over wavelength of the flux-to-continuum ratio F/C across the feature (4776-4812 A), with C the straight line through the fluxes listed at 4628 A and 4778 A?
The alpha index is 0.080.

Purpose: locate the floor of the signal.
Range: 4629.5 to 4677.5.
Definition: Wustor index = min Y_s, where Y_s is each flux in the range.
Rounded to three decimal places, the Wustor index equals 9.270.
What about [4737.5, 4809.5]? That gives 9.896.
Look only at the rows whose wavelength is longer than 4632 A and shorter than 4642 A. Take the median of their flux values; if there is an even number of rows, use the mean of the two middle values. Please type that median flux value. 10.4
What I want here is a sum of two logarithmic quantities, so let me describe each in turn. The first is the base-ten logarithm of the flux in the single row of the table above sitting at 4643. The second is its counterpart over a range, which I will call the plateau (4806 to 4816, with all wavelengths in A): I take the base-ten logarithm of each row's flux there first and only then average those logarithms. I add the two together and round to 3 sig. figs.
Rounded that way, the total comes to 2.02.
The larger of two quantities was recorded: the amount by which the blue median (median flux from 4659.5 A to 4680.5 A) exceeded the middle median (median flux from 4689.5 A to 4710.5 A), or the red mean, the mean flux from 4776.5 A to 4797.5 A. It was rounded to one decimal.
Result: 10.4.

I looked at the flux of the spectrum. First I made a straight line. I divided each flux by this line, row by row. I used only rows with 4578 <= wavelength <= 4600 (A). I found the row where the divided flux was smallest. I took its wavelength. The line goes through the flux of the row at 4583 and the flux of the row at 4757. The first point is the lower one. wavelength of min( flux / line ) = 4589 A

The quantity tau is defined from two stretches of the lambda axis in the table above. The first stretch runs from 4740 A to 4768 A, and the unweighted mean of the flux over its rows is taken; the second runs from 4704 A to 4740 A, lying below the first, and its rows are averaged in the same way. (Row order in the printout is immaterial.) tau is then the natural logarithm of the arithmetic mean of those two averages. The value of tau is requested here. 2.32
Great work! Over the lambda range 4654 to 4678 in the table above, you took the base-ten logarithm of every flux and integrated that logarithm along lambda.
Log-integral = 23.8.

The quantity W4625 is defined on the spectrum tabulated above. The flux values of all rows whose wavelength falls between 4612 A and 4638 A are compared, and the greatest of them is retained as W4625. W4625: 10.79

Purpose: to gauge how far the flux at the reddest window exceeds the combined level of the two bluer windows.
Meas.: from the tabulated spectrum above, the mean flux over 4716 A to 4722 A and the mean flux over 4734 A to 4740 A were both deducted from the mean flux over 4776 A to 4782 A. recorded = -9.8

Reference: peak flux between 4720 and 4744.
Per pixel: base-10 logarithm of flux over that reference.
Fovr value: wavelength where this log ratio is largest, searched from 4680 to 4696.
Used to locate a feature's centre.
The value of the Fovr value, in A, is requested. 4691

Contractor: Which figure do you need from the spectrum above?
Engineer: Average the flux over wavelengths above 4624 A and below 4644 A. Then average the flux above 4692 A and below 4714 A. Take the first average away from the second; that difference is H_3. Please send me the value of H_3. -0.59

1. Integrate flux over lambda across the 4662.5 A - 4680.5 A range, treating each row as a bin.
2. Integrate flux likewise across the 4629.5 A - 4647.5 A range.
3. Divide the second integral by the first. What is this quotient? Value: 1.06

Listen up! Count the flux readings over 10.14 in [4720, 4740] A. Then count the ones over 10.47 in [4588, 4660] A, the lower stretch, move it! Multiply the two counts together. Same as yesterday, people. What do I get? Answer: 12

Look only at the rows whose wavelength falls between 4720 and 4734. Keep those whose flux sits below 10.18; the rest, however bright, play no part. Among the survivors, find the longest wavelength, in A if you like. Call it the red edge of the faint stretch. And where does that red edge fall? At 4733 A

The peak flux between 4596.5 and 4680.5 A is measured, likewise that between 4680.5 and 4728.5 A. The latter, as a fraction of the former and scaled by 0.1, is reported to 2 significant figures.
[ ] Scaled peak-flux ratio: 0.096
